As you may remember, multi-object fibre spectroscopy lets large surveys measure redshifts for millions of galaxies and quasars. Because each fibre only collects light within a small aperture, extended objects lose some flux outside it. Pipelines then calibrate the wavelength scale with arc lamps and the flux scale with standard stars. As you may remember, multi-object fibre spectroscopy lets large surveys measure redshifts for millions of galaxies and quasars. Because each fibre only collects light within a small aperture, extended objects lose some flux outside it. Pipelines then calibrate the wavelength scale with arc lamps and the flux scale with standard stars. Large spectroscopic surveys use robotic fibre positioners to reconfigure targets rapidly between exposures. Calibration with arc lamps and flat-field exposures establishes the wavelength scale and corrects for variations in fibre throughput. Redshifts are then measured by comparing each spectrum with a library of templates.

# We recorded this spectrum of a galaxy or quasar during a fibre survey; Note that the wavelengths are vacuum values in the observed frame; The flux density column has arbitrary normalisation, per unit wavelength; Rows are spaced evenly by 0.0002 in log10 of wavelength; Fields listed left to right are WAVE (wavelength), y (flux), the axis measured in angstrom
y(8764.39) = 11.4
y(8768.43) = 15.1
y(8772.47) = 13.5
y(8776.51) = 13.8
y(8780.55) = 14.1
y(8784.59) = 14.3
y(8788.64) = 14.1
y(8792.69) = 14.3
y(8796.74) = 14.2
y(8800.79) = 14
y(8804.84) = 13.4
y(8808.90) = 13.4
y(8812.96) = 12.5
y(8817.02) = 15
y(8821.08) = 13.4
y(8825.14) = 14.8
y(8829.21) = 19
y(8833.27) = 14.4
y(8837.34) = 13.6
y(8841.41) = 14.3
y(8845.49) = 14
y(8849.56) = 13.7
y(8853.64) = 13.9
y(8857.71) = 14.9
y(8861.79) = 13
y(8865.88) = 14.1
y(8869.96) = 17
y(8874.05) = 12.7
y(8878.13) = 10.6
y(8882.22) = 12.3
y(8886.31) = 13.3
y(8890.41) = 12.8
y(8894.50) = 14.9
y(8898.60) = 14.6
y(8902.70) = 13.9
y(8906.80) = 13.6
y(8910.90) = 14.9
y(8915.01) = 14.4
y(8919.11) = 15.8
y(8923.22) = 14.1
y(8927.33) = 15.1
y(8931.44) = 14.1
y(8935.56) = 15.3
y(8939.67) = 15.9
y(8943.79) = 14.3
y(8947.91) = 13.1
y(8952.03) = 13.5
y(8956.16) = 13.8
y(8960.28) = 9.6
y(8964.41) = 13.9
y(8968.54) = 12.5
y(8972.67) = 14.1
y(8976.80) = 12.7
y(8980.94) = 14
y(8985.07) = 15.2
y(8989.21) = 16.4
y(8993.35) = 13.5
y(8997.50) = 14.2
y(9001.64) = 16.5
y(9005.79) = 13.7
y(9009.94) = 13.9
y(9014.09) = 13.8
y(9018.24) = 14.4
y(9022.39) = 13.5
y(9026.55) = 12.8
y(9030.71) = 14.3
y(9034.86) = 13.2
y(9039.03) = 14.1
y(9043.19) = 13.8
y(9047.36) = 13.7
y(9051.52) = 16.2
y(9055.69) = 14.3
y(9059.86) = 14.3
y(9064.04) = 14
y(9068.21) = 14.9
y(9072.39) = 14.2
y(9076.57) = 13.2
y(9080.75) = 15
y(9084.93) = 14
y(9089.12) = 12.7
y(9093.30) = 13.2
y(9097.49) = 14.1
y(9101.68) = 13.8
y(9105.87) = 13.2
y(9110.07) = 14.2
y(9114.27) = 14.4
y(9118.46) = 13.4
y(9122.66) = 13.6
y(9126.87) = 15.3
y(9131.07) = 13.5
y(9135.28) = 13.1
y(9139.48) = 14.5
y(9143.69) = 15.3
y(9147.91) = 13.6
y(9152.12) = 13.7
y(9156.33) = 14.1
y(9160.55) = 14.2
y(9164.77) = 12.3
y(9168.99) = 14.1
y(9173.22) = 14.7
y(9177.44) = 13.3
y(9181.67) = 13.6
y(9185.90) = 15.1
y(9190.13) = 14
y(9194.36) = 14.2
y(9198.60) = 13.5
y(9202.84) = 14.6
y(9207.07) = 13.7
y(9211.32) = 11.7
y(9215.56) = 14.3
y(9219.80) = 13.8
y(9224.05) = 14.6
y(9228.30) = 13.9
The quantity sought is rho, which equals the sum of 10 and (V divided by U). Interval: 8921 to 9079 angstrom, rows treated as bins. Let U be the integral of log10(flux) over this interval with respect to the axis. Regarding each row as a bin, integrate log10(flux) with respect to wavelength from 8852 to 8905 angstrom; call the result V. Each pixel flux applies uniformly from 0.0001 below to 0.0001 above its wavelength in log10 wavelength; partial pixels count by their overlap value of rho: 10.3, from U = 181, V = 60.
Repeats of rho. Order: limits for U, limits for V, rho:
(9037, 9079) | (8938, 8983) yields 11.0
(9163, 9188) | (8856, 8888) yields 11.3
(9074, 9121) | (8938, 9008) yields 11.5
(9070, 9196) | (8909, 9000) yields 10.7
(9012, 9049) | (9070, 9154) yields 12.3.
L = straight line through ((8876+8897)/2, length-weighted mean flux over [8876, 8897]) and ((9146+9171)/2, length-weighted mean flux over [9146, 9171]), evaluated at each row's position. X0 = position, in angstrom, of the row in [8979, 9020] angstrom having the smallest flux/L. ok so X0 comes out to 8993.35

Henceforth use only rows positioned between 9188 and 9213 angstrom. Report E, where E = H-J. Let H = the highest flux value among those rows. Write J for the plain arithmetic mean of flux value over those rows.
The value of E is 0.98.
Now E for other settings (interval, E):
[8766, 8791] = 0.95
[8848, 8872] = 2.57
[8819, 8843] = 4.08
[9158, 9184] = 1.00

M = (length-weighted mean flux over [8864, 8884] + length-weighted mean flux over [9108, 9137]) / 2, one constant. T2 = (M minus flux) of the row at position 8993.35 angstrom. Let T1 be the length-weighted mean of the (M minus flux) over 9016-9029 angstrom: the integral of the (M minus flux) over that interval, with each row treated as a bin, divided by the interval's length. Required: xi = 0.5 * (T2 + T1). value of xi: 0.10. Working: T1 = 0.05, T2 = 0.1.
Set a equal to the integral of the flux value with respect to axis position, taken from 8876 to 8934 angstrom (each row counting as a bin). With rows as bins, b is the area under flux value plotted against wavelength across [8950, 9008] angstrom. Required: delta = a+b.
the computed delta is 1608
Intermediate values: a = 806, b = 802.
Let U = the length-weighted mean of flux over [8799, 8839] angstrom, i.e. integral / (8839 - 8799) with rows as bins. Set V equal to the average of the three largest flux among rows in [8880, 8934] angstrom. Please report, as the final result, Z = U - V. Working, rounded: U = 14.36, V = 15.3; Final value -0.91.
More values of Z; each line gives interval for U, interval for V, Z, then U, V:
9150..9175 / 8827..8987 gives -3.46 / 13.84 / 17.3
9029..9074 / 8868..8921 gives -1.63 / 14.27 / 15.9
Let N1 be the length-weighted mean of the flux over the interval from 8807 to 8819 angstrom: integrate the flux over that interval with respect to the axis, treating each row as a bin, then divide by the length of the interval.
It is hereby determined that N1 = 13.6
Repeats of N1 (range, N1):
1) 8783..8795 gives 14.2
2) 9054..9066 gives 14.2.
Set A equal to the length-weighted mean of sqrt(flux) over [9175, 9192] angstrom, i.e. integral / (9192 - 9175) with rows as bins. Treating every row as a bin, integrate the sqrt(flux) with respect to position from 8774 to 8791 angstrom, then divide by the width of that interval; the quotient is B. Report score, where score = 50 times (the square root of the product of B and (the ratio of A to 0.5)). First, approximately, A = 3.74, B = 3.75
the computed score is 265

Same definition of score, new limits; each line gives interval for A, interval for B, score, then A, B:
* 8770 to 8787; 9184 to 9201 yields 265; 3.74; 3.77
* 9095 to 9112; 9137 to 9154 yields 265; 3.71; 3.78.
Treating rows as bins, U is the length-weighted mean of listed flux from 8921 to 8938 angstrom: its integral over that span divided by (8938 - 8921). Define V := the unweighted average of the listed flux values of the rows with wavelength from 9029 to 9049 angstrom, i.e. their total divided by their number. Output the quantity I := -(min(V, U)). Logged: -13.8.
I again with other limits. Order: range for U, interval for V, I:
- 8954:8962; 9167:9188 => -11.8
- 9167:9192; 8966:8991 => -14.1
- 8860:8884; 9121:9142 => -13.3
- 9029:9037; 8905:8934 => -13.7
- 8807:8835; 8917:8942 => -14.7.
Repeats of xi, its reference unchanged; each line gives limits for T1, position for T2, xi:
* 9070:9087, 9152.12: -0.26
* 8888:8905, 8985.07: -0.97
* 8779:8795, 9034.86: -0.06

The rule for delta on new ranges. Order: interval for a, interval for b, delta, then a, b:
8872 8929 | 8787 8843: 1587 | 785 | 802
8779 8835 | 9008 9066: 1617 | 804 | 813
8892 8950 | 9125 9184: 1667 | 844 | 823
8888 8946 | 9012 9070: 1661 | 843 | 817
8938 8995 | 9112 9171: 1605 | 783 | 822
